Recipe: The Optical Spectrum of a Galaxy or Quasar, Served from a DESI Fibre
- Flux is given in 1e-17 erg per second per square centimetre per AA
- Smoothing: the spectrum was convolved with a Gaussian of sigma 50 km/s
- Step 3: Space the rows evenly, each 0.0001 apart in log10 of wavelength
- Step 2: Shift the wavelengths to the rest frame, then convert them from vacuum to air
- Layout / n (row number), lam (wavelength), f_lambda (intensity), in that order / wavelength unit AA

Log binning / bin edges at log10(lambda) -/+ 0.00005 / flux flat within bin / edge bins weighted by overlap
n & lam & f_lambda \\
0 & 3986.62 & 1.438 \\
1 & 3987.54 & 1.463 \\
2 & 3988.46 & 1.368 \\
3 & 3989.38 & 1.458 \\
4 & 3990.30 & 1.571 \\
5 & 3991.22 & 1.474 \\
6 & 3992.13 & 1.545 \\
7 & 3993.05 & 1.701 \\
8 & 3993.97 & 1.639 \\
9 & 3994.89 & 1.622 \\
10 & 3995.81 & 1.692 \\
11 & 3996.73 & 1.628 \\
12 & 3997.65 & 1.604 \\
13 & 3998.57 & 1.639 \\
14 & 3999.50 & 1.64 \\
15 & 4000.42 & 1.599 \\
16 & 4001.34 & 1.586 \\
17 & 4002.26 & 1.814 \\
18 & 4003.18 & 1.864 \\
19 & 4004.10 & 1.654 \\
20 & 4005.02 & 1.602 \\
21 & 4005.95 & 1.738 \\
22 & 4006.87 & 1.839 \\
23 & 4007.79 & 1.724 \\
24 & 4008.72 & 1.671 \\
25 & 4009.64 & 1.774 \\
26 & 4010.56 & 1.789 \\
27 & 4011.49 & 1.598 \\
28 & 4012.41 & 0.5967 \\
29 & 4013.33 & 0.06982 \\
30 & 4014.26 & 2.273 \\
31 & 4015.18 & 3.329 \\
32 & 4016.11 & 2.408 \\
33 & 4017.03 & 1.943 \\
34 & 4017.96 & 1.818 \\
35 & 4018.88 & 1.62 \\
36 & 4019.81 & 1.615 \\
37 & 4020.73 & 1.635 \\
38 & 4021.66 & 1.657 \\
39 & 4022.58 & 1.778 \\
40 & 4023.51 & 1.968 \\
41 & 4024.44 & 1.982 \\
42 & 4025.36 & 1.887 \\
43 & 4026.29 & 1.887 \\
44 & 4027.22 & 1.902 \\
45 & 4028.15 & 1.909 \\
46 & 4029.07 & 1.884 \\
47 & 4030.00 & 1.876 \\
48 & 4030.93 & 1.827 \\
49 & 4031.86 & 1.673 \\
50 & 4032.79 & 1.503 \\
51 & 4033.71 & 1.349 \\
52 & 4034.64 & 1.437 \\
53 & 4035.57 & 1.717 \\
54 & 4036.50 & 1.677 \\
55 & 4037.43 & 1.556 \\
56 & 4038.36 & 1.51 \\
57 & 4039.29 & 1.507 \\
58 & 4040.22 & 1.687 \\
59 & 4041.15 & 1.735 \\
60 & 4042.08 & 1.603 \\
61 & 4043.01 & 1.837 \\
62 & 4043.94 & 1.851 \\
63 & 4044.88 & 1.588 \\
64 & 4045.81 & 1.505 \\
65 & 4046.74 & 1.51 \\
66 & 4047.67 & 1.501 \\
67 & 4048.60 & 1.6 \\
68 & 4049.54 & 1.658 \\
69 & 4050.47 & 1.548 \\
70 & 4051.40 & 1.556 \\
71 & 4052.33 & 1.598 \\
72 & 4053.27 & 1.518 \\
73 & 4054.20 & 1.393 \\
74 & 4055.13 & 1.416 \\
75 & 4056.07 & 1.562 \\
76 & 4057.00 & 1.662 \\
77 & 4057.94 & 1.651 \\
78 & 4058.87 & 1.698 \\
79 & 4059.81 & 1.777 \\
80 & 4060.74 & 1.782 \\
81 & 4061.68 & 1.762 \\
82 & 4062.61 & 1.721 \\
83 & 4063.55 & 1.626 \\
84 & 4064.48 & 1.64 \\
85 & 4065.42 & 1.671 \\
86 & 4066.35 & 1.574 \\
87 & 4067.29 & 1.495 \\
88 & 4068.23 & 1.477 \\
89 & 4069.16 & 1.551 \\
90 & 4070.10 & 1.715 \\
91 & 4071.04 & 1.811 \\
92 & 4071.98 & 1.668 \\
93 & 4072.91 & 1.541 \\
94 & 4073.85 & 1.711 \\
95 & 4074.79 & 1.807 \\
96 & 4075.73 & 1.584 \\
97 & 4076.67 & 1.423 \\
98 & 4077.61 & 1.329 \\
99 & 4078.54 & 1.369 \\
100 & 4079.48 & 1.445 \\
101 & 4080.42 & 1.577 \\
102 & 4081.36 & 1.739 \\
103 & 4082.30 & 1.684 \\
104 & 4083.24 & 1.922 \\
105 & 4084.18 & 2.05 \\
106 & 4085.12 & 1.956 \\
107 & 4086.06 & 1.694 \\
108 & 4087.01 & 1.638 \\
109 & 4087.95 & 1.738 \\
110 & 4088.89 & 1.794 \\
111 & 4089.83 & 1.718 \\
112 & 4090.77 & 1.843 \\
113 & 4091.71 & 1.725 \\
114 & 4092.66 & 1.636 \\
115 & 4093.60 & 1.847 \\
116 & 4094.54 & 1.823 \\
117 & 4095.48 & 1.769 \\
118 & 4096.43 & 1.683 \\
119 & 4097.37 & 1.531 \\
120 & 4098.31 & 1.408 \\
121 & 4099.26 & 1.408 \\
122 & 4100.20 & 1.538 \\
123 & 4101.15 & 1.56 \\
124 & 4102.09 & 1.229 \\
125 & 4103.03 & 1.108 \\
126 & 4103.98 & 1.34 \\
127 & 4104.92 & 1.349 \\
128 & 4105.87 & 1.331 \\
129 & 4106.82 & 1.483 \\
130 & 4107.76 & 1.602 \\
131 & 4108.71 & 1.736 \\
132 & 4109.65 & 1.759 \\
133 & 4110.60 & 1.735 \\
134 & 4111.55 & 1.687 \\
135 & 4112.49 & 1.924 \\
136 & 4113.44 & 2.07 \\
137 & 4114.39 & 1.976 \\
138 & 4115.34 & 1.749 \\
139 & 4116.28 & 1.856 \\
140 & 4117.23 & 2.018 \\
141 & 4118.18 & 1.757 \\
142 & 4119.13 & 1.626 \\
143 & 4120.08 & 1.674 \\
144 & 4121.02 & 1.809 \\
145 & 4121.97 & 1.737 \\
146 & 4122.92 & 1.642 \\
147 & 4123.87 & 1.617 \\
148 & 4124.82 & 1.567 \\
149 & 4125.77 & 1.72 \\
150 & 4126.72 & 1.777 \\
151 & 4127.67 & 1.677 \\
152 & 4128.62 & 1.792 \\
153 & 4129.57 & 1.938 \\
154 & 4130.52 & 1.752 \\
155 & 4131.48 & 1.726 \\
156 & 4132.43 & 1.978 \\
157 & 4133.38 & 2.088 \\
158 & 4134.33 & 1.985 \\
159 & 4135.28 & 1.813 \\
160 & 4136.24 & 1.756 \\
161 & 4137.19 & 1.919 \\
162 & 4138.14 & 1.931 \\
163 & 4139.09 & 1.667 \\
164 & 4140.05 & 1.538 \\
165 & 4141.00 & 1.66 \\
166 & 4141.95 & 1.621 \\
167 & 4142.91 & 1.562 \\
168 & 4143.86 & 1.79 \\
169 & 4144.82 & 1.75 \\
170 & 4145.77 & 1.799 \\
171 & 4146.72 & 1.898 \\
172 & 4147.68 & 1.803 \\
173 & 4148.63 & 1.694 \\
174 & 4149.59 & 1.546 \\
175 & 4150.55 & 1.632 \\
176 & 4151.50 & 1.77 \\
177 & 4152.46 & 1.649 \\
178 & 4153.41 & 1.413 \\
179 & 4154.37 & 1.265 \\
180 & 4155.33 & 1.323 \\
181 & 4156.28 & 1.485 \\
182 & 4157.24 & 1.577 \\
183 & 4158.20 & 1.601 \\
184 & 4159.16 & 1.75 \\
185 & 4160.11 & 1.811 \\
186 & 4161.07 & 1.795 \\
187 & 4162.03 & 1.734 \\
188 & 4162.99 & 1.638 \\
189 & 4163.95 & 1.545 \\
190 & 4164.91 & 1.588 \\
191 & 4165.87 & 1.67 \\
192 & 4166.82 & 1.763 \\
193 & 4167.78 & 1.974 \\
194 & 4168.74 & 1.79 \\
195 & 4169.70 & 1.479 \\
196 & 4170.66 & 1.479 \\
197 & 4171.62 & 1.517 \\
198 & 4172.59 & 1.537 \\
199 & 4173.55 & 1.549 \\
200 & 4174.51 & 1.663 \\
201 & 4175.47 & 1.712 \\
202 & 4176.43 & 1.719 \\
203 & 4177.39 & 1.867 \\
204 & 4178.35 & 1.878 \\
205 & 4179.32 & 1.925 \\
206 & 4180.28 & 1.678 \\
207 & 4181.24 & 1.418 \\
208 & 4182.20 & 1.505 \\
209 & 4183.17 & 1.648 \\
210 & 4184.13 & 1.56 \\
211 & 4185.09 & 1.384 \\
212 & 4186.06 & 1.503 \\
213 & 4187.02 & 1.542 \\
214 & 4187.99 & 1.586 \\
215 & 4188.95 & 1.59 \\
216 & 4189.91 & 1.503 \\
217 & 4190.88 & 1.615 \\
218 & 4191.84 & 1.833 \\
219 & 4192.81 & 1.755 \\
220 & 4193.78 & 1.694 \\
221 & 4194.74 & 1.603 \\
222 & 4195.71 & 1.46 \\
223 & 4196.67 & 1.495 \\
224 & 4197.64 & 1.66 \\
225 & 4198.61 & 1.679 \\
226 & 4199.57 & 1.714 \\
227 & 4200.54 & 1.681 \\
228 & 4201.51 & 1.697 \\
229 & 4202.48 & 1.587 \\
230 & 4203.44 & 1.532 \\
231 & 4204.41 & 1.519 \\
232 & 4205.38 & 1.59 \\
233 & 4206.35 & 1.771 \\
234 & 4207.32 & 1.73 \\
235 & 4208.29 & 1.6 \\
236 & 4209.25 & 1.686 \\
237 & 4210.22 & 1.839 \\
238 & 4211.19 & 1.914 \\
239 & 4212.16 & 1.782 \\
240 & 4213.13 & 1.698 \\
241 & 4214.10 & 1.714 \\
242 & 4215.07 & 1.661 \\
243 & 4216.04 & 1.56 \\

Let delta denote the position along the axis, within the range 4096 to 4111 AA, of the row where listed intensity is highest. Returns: 4109.65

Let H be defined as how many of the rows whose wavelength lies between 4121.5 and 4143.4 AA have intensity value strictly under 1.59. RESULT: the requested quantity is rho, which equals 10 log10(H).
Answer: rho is 5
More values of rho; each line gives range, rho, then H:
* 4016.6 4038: 6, 4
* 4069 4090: 9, 8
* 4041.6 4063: 10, 10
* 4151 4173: 10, 11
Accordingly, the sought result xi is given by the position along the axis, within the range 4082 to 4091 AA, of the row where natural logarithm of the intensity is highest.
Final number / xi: 4084.18 AA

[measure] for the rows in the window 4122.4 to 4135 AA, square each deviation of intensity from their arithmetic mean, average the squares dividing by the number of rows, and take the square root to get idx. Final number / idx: 0.15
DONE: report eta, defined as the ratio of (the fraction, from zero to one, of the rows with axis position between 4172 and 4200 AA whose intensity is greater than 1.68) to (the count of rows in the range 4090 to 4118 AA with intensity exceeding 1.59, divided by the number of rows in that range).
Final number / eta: 0.50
